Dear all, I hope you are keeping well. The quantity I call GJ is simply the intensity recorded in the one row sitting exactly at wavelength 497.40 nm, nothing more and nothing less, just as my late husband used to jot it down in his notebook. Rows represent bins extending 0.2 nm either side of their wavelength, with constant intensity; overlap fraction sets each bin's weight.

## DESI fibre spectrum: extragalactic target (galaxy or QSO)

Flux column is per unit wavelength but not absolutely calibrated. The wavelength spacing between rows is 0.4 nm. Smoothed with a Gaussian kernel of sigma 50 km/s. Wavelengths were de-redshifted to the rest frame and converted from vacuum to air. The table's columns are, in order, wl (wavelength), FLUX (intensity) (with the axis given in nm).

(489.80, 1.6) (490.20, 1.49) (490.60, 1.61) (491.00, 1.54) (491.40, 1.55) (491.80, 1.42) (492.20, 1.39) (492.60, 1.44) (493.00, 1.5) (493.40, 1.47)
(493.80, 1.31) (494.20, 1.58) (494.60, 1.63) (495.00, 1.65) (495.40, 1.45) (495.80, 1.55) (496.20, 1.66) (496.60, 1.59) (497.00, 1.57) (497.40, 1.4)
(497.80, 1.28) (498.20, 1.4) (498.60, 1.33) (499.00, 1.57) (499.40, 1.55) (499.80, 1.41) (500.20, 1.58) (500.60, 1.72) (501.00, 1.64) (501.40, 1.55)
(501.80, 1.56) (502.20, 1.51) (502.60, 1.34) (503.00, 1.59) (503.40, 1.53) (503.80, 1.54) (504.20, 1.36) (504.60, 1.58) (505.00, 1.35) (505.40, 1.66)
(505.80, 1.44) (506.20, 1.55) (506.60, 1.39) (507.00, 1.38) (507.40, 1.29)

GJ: 1.4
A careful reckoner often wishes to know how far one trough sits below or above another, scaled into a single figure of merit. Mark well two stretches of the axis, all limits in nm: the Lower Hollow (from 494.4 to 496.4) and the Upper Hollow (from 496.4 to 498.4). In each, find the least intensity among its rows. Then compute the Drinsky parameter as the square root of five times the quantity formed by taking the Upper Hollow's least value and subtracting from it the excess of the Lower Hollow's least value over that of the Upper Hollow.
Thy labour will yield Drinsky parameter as 2.36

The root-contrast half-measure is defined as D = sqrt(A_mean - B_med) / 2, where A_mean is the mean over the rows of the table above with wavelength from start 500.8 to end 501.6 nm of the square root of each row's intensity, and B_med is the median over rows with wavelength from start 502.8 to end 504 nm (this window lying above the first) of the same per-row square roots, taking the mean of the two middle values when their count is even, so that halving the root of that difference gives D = 0.074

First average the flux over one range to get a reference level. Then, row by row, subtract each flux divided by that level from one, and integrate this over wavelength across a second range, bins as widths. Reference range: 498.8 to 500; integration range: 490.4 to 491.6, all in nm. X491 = -0.045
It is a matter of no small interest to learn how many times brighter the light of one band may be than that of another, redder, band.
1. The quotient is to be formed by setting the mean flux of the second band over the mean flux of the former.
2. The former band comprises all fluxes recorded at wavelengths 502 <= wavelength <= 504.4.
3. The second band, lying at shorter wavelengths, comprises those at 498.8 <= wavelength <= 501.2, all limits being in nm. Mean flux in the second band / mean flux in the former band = 1.07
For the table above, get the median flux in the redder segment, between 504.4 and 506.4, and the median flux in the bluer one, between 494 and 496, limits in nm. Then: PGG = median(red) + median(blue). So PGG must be 3.13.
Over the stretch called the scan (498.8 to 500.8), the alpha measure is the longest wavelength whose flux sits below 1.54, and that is 499.80 nm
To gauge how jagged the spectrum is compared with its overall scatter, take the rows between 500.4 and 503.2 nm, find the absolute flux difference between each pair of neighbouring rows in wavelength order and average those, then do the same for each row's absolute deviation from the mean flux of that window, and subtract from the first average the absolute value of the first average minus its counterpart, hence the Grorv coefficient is 0.08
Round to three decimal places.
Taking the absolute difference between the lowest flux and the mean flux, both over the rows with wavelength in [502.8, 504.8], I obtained 0.160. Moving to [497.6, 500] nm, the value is 0.143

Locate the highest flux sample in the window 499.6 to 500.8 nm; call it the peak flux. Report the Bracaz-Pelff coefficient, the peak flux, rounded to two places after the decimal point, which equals 1.72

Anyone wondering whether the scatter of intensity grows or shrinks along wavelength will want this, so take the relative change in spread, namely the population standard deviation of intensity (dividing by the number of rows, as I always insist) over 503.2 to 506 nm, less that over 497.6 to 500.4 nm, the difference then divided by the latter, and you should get 0.0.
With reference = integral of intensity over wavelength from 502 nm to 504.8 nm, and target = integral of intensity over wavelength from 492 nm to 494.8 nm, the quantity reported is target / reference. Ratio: 0.99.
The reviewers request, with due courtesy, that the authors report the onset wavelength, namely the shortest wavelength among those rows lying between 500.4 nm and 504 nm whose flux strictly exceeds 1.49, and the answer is 500.60 nm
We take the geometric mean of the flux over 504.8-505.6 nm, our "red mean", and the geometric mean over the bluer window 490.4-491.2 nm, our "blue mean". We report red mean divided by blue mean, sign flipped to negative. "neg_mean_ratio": -0.951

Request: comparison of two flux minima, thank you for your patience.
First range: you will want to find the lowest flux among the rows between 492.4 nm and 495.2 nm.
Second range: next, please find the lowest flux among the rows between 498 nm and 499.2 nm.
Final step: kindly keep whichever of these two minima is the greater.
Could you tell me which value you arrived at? 1.33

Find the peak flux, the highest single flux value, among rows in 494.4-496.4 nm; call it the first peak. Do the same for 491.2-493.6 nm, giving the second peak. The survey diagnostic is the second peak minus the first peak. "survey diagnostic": -0.11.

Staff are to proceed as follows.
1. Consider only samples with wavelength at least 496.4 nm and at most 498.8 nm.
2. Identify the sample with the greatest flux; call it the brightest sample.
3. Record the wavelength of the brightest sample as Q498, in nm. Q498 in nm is 496.60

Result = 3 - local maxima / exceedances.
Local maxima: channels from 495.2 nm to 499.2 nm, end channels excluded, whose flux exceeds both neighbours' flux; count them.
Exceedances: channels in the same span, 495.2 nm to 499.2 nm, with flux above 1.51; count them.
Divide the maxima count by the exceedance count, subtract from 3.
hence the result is 2.60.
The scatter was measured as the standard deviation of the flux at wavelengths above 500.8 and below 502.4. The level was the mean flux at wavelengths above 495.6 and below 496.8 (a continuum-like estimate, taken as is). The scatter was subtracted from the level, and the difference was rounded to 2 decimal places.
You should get 1.55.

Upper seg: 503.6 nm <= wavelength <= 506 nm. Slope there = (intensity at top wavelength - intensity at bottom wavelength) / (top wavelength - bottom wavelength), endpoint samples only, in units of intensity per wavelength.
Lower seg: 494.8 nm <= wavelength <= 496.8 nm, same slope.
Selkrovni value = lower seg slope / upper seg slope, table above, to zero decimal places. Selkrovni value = 1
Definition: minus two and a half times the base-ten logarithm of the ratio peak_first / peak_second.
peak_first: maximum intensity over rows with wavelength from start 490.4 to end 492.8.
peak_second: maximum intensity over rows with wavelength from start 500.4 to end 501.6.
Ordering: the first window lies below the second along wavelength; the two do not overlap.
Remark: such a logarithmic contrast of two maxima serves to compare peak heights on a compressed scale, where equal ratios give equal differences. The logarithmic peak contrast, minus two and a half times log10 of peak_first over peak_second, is 0.072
